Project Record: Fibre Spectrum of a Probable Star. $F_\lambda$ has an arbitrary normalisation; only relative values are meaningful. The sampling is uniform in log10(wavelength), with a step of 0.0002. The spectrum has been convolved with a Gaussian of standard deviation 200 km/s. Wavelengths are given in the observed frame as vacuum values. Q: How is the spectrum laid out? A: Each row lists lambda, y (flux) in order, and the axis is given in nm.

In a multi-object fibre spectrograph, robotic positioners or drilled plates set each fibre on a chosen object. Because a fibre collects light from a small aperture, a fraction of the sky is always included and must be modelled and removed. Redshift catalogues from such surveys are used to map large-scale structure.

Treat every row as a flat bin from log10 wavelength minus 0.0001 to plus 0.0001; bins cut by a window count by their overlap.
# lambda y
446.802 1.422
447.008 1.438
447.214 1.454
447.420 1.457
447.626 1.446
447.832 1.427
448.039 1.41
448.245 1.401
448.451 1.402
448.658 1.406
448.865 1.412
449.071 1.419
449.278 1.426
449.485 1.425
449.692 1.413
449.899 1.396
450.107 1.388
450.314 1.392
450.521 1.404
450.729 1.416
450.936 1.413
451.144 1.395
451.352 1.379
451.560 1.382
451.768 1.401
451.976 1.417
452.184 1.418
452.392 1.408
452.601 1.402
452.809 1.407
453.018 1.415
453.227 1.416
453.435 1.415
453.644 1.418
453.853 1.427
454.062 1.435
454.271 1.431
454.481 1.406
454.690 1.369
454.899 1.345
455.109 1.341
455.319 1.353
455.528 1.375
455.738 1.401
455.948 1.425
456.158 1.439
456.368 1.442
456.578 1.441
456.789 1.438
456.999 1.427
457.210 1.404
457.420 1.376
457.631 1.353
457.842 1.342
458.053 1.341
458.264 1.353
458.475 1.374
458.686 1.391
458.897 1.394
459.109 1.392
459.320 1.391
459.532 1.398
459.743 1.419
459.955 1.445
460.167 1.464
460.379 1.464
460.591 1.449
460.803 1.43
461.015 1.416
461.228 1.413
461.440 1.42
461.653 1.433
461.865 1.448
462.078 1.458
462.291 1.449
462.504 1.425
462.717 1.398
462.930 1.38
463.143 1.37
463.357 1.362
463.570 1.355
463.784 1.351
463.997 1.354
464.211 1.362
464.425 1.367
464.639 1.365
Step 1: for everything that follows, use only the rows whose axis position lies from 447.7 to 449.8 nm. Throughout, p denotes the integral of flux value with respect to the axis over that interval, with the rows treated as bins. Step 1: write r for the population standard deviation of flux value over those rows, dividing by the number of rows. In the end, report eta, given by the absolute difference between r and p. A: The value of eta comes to 3.0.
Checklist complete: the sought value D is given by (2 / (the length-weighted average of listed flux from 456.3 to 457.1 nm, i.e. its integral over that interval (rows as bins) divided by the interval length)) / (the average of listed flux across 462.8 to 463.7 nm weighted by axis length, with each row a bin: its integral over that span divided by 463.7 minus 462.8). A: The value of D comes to 1.02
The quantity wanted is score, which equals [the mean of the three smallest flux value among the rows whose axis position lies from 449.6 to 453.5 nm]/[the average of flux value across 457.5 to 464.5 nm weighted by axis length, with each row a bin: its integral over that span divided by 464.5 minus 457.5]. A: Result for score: 0.989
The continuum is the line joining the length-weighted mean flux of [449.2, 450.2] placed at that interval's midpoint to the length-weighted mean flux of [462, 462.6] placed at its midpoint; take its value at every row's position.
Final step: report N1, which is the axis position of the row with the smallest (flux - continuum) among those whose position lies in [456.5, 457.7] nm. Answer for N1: 457.631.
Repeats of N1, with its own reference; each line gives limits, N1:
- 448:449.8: 448.245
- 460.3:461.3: 461.228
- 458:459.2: 458.053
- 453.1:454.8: 454.690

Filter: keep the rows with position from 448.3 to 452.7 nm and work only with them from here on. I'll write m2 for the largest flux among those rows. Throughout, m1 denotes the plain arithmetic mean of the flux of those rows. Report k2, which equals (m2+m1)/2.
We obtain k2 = 1.42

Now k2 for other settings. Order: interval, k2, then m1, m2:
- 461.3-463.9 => 1.43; 1.40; 1.458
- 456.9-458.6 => 1.40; 1.37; 1.427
